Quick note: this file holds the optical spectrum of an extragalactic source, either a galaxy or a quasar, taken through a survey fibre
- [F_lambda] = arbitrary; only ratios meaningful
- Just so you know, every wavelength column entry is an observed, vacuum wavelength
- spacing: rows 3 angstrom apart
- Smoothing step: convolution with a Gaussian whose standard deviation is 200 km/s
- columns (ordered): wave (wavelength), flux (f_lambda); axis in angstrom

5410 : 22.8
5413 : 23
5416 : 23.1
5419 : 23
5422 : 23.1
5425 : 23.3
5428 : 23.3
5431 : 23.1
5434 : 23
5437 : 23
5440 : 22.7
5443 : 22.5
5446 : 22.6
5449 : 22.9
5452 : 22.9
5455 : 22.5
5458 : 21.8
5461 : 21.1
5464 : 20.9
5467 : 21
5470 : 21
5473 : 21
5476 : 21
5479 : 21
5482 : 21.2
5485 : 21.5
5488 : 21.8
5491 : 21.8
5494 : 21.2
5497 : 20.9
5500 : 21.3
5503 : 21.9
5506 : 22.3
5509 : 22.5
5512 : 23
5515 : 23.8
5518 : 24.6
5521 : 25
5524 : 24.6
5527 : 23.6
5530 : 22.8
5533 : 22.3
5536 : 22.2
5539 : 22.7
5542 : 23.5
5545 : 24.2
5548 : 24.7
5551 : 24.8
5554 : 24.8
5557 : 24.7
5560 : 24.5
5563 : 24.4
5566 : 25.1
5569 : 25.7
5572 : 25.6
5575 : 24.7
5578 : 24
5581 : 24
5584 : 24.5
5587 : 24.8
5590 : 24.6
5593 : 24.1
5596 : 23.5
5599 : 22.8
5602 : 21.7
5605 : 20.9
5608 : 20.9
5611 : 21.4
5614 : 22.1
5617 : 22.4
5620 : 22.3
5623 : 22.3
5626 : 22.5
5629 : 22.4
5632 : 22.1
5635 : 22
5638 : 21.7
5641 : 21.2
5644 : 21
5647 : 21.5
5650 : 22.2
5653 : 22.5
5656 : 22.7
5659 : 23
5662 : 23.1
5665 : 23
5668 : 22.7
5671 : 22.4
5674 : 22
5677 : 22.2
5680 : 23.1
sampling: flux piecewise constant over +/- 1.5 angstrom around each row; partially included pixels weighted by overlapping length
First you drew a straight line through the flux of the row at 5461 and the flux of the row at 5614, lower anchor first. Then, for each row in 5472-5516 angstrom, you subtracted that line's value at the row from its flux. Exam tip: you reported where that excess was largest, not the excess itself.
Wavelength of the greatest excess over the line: 5515 angstrom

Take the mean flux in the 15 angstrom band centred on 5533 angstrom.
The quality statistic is 22.7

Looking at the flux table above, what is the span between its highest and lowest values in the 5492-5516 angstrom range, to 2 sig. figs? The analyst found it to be 2.9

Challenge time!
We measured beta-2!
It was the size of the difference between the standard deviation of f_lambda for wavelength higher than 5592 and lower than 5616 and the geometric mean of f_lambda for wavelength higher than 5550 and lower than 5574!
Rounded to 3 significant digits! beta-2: 23.8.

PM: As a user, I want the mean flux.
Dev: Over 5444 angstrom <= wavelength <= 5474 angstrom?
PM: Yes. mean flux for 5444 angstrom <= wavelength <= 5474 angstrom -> 21.8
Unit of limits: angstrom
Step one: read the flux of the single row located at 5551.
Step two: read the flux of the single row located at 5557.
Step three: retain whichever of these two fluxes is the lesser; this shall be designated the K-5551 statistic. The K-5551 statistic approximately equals 24.7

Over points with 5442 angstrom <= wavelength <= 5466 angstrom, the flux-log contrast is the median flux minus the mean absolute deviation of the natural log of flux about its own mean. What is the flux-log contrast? 22.5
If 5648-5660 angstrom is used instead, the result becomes 22.6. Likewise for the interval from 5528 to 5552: 23.1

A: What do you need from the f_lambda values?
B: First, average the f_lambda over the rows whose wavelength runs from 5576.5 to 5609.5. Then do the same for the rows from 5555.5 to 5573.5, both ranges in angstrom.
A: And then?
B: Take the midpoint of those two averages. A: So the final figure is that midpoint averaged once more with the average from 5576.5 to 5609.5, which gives 23.7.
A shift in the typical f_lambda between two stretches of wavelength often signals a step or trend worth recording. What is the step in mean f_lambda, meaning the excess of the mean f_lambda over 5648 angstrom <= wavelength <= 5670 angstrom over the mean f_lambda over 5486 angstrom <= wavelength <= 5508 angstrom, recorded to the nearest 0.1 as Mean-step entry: 1.1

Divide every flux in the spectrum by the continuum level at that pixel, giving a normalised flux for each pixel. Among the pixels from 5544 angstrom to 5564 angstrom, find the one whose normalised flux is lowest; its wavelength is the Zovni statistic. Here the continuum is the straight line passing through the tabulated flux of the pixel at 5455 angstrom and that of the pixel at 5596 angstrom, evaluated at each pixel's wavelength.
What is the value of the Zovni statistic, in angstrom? 5545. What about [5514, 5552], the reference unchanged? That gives 5536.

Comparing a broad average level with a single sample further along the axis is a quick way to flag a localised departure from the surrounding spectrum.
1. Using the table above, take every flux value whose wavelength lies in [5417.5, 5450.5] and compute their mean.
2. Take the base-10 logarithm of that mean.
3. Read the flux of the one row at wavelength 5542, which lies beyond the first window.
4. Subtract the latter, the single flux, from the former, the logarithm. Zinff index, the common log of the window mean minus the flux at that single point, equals -22.1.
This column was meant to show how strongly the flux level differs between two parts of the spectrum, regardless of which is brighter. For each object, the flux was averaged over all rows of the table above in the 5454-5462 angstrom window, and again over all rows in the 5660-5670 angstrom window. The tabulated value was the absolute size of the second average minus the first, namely 1.1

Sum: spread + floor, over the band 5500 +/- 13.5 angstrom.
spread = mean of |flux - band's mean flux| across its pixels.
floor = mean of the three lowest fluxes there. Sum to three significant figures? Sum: 21.6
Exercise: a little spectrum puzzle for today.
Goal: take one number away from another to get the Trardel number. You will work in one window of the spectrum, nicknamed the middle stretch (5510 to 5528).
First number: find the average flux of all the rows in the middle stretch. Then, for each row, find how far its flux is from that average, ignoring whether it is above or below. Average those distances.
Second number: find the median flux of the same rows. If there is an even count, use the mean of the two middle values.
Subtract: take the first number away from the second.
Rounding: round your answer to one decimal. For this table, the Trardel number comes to 23.6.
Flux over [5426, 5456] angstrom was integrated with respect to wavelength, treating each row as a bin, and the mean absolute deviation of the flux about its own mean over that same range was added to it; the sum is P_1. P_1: 686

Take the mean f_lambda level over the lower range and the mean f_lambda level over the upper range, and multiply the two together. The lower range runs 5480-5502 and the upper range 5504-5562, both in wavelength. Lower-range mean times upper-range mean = 507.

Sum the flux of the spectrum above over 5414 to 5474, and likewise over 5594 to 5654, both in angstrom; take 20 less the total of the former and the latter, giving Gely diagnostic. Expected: -867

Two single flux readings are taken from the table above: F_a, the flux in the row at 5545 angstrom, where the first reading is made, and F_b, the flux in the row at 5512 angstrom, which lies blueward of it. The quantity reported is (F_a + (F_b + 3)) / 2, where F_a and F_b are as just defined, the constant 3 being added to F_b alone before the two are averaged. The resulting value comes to 25.1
